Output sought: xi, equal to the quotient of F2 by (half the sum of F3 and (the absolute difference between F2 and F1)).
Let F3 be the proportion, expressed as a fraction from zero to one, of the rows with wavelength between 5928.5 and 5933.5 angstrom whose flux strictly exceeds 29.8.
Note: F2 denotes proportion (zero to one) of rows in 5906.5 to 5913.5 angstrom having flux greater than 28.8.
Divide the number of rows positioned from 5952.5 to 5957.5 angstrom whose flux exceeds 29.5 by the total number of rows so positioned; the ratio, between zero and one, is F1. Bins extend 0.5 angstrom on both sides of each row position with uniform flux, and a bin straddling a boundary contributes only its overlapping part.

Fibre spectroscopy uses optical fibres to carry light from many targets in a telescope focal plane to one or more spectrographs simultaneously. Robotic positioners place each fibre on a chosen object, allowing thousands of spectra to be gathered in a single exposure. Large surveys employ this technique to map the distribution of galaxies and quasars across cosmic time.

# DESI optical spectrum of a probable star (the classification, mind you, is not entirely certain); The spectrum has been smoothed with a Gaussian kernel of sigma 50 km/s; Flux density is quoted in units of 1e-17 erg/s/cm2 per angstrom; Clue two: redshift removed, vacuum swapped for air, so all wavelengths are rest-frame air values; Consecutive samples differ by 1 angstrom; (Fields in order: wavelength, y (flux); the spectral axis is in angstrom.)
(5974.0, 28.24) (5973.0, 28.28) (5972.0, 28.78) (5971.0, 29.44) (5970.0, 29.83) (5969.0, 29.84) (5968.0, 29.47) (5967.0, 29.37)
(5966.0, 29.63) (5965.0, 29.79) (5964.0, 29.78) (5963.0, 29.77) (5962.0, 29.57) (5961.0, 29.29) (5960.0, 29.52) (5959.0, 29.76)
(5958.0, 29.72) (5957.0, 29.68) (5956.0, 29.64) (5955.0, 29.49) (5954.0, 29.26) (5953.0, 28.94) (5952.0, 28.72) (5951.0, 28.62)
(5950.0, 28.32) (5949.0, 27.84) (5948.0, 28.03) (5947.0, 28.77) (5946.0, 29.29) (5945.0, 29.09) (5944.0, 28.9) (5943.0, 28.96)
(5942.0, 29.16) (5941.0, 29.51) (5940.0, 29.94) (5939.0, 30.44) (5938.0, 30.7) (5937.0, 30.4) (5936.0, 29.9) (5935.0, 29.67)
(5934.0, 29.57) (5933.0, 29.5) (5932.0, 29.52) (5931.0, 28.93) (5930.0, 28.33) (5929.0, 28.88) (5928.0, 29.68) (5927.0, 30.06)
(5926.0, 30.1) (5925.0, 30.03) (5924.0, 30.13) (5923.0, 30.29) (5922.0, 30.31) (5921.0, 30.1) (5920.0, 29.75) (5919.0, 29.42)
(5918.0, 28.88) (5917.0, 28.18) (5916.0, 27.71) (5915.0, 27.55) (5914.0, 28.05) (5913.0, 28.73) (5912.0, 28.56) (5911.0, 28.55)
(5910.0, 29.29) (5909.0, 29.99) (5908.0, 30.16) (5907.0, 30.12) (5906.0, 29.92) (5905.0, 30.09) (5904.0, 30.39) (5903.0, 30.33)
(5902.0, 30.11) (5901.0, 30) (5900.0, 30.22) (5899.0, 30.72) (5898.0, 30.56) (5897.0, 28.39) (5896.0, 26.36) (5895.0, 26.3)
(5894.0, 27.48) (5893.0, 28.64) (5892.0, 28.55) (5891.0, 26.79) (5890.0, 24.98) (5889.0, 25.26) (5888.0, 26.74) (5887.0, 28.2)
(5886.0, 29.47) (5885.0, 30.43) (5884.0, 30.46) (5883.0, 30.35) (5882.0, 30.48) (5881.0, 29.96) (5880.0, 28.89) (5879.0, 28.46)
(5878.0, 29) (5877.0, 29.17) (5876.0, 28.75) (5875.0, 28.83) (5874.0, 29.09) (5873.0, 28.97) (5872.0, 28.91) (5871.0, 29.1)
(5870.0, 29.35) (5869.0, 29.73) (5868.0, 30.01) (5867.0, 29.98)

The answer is 6.7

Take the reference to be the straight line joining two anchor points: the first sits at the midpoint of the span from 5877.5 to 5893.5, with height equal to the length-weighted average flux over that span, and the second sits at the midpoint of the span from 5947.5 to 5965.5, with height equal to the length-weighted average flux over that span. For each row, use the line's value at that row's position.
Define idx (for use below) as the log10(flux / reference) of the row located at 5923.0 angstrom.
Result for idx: 0.021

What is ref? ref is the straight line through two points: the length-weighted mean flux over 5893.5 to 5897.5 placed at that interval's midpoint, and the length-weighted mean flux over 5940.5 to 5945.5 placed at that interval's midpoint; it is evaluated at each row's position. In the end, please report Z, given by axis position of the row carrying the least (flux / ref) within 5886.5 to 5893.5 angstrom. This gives 5890.0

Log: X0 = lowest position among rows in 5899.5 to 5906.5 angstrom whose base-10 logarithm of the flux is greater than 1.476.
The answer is 5900.0 angstrom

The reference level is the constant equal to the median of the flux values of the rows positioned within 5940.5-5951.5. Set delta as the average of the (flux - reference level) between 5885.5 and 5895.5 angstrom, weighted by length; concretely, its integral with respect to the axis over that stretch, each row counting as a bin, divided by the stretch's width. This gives -1.7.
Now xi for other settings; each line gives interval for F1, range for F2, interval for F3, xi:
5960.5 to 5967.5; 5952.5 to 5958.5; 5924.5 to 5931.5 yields 2.8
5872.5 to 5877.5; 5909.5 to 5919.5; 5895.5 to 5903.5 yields 0.6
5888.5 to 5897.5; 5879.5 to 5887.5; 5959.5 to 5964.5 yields 2.0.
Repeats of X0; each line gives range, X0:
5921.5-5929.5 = 5922.0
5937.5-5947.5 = 5938.0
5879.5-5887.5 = 5881.0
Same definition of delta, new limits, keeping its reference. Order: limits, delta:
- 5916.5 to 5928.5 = 0.8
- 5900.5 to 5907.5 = 1.2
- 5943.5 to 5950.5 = -0.3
